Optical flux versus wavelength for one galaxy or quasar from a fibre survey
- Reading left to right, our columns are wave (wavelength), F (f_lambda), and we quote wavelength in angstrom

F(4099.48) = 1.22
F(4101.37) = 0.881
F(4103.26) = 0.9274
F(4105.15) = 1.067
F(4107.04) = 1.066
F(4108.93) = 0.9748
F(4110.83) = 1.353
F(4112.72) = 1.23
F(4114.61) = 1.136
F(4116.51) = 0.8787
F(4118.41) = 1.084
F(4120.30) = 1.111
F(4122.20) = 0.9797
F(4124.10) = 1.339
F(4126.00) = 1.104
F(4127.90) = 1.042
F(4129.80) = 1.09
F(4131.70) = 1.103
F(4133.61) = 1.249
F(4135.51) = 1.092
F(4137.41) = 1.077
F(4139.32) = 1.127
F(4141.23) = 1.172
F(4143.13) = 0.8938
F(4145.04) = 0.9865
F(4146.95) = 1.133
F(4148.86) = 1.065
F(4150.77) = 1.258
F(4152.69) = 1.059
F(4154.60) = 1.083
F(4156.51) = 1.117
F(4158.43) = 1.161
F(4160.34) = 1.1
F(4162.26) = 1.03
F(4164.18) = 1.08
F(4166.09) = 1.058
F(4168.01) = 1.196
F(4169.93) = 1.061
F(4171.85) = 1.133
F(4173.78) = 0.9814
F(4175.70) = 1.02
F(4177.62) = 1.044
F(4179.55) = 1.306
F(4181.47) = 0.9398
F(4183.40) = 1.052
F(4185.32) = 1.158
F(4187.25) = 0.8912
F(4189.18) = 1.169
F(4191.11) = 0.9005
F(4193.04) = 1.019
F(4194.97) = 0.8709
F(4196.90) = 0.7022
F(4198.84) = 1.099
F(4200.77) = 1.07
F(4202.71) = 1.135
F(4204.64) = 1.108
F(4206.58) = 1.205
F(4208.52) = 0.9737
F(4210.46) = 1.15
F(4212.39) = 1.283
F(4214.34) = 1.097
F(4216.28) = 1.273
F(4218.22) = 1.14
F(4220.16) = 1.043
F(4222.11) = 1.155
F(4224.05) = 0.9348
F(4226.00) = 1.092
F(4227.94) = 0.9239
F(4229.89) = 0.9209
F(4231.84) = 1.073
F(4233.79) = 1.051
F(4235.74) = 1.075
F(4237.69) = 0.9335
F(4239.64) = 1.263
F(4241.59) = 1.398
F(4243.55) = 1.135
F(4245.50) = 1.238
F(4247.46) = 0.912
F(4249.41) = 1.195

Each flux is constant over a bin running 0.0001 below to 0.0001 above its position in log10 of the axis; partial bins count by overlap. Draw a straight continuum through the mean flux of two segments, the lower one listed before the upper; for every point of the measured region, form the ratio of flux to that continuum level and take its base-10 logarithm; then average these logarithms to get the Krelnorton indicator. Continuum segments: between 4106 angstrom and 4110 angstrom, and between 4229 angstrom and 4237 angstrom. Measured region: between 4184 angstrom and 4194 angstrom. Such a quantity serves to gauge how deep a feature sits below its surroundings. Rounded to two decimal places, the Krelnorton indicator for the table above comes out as 0.00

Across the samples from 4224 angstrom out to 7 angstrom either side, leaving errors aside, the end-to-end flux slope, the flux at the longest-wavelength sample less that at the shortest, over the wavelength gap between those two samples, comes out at -0.019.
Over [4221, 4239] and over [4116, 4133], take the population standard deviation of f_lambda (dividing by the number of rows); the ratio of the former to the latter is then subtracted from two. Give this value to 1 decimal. 1.3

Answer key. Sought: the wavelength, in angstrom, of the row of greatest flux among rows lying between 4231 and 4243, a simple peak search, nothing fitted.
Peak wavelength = 4241.59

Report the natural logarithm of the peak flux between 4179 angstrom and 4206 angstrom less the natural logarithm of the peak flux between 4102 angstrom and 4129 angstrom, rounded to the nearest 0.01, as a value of -0.04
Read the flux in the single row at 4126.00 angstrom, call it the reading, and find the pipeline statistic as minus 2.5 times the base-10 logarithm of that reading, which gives -0.11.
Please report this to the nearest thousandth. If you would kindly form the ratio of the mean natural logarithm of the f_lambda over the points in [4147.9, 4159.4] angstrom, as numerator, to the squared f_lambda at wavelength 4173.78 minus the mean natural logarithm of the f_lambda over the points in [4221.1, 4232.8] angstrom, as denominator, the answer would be 0.121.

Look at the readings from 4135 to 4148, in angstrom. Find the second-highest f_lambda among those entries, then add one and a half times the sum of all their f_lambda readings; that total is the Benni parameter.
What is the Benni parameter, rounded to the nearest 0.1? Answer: 12.4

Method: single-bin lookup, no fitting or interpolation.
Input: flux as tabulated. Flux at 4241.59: 1.398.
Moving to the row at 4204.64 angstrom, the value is 1.108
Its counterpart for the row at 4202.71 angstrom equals 1.135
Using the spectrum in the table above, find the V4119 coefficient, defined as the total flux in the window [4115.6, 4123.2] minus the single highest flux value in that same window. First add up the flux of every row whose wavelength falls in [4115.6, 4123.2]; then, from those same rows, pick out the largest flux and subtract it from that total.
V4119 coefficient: 3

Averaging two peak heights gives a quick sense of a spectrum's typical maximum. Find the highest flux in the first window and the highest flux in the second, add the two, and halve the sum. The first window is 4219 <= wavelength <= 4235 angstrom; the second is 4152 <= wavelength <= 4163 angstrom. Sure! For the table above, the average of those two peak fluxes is 1.16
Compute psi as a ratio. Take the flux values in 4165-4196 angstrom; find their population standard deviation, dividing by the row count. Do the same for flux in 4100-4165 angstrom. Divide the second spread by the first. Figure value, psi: 0.95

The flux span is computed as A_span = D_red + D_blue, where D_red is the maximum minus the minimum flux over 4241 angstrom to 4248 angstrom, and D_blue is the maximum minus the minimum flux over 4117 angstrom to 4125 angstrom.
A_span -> 0.85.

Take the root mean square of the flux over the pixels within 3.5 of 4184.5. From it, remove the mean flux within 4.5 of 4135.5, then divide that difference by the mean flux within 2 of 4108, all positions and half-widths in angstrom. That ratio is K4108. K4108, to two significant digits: -0.11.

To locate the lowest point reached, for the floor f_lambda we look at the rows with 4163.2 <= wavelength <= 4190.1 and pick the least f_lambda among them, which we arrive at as 0.8912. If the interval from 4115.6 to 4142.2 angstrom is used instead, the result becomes 0.8787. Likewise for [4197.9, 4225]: 0.9348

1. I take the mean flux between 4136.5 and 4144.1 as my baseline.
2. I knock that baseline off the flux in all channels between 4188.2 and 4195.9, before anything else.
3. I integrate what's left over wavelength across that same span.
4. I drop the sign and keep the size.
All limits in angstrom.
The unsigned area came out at 0.6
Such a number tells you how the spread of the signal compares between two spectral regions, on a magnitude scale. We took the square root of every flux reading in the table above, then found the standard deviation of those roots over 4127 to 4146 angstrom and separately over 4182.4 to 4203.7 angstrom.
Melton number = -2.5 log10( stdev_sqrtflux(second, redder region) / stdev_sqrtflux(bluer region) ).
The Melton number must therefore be -0.5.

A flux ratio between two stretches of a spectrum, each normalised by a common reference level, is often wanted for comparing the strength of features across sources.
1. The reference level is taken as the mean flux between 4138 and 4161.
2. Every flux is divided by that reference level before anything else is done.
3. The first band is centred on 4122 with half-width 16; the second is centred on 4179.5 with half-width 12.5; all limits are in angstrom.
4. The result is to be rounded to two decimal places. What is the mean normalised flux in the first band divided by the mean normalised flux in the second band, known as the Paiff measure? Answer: 1.04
